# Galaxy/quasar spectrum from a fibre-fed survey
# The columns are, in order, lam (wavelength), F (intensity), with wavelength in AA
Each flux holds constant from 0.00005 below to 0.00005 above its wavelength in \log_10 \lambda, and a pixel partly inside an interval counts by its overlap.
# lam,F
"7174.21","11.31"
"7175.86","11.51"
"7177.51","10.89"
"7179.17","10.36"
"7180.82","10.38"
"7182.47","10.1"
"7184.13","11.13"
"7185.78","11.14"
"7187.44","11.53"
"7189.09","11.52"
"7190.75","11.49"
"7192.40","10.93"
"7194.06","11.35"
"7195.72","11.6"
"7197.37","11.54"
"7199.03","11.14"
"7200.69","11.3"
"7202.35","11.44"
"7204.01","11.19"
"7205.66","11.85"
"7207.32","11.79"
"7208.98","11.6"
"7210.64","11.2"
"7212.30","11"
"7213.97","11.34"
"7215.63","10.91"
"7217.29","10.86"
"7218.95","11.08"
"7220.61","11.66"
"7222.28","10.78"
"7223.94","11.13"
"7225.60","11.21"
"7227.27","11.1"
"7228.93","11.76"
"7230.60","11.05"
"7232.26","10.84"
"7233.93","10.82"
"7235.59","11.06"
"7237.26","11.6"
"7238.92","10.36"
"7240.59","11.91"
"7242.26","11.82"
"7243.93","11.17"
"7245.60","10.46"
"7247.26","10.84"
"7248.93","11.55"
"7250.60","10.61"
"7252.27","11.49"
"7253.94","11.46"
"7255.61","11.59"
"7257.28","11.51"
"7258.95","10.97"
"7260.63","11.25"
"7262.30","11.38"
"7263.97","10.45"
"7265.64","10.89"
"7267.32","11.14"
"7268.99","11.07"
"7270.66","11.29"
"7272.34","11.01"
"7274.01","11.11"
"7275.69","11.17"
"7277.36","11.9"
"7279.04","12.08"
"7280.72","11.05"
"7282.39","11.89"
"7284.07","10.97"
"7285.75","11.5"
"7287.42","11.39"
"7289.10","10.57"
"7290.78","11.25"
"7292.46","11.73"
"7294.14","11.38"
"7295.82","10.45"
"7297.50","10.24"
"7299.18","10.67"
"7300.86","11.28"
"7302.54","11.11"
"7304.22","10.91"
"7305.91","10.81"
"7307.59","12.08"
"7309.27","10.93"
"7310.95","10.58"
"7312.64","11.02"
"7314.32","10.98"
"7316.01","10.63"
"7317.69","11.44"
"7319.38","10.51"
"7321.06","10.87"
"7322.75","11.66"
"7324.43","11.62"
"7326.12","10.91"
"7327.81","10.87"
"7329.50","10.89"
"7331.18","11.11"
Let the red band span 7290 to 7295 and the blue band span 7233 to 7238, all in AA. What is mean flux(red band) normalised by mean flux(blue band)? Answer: 1.03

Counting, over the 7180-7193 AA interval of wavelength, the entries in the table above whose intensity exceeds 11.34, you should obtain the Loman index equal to 3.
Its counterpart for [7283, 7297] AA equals 4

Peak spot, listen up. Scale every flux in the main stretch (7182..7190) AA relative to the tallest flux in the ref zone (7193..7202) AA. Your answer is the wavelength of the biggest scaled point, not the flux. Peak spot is 7187.44 AA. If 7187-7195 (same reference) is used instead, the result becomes 7187.44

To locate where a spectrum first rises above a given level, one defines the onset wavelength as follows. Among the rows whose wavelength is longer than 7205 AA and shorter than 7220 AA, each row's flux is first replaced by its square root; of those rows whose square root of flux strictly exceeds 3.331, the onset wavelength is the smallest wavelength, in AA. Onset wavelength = 7205.66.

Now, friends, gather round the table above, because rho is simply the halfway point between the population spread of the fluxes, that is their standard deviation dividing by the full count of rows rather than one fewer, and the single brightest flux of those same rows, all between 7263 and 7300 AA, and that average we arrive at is 6.28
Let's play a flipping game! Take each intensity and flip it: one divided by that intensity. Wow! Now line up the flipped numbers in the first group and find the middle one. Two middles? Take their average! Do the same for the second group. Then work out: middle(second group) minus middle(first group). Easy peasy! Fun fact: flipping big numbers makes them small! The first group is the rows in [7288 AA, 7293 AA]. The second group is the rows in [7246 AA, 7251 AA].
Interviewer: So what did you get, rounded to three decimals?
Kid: 0.003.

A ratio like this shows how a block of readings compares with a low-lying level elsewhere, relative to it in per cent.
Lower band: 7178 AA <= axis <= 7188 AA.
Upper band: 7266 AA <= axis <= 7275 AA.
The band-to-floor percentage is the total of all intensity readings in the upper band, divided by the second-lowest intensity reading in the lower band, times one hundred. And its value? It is 537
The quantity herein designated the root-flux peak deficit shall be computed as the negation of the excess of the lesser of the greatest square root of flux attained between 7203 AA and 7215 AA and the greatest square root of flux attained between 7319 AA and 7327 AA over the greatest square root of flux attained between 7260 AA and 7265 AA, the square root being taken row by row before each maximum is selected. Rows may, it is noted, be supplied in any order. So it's -0.04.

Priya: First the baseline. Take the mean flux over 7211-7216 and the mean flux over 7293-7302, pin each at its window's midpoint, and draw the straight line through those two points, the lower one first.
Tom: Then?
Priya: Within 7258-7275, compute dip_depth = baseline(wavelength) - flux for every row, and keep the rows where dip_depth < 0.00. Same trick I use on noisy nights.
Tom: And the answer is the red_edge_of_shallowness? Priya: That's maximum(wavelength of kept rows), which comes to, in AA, 7274.01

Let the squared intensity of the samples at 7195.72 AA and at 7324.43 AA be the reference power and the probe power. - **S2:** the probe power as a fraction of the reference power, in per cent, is 100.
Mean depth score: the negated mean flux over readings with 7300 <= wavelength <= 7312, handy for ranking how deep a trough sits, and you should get -11.10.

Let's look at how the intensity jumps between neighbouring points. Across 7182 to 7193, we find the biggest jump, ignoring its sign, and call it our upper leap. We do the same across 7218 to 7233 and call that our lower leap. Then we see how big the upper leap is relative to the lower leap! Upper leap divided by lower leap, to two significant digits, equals 1.2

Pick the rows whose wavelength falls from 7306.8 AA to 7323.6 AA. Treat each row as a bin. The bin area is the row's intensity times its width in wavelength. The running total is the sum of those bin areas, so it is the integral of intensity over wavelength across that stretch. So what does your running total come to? 186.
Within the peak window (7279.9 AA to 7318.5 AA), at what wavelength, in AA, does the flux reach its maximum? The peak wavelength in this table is 7307.59 AA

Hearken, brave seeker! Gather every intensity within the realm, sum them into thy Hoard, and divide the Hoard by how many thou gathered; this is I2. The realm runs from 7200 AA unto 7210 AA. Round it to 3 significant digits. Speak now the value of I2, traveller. 11.5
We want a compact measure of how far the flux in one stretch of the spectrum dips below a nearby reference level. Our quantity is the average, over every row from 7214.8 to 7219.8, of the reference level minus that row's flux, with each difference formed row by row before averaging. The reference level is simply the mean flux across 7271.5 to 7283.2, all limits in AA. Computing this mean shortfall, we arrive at 0.51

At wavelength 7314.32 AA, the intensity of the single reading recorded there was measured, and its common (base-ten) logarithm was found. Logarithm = 1.04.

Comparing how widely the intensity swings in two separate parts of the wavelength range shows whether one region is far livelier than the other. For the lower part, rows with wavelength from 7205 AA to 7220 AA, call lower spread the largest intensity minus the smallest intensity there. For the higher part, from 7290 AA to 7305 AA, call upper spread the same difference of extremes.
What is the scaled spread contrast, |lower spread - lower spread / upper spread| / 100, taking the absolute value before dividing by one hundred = 0.0033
